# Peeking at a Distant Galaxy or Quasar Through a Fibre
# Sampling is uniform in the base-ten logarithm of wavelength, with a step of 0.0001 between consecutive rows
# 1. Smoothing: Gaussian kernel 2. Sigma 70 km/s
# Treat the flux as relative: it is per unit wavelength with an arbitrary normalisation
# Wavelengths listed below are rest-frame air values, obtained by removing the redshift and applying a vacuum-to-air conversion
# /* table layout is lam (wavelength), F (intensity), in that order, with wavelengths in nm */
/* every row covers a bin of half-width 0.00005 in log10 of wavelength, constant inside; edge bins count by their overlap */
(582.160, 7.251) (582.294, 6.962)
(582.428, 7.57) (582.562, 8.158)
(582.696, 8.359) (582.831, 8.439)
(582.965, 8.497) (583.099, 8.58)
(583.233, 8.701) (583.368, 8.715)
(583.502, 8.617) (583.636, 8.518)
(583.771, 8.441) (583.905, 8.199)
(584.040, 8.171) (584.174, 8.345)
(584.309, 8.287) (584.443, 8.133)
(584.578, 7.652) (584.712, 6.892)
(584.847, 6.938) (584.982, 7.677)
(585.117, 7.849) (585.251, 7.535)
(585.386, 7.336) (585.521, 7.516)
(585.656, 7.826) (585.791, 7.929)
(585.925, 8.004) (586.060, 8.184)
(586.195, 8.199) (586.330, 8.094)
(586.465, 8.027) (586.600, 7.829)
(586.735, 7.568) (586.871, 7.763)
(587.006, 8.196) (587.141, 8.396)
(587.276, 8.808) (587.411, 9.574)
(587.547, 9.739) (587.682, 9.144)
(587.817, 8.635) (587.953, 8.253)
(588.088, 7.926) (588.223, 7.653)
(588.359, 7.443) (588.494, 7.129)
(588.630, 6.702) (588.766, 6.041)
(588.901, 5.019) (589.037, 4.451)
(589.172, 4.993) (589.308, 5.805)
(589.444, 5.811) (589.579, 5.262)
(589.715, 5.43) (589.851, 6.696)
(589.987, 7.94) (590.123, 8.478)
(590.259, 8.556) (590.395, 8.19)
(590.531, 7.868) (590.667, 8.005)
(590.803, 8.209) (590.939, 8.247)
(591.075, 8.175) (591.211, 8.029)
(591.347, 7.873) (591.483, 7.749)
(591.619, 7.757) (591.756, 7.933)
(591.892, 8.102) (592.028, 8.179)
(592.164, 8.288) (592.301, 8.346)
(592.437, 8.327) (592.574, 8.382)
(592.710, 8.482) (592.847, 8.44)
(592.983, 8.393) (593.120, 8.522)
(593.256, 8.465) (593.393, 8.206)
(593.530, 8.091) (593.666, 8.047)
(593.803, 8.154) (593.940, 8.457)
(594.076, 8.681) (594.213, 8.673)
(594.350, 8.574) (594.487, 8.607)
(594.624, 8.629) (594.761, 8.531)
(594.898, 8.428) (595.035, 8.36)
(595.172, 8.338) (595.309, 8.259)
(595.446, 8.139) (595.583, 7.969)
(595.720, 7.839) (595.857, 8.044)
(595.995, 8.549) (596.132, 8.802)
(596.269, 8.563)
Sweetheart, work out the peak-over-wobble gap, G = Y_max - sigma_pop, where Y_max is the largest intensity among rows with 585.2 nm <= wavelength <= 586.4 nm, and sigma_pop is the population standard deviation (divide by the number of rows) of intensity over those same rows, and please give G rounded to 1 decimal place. 7.9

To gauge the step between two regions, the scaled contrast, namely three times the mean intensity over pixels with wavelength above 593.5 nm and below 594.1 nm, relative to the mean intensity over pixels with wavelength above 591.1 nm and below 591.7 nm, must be 3.2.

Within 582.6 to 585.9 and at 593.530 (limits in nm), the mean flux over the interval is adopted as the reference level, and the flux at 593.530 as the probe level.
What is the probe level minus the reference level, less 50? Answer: -50.0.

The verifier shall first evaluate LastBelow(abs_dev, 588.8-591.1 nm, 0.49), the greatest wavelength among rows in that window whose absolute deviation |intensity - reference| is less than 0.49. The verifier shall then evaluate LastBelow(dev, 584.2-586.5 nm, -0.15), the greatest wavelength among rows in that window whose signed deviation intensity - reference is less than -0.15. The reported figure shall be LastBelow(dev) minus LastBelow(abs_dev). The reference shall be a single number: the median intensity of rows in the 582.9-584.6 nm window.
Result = -4.61 nm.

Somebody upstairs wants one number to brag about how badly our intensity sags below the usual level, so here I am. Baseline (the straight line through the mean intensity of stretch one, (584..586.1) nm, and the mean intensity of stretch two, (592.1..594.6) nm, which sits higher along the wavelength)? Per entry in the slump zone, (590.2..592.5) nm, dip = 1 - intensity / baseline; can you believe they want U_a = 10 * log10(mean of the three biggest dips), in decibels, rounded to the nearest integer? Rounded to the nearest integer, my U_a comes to -13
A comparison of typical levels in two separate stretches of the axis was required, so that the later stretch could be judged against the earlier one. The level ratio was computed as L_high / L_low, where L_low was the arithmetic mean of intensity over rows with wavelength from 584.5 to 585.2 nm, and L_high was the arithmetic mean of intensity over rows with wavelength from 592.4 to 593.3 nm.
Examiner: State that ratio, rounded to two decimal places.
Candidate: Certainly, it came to 1.14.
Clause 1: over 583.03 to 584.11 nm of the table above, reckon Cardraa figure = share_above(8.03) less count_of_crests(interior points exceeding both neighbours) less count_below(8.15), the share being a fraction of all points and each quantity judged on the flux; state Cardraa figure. 0.0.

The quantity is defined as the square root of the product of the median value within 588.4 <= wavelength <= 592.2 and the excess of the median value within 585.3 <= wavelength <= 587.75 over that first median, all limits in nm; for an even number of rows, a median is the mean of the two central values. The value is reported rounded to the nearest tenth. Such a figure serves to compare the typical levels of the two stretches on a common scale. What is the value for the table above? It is 1.2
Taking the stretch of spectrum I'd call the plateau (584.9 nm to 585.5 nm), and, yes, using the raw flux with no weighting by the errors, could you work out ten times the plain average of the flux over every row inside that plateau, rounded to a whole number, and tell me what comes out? 76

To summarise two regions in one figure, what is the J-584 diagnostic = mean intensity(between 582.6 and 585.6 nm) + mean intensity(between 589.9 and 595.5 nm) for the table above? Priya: 16.3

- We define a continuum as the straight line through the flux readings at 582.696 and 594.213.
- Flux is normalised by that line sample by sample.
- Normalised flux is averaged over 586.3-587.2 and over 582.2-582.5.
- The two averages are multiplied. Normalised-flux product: 0.82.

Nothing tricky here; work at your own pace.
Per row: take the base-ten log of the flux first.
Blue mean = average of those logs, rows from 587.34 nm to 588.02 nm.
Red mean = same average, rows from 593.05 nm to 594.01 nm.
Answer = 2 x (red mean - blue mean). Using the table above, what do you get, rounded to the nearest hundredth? -0.08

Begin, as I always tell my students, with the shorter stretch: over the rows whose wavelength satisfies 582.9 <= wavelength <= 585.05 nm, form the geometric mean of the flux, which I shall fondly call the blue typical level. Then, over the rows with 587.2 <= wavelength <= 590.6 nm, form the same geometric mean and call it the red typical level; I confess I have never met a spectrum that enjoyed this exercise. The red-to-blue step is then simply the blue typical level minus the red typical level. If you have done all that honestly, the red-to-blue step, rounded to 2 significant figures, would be 1.0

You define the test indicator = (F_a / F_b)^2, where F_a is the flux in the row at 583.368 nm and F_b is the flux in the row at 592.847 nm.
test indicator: 1.07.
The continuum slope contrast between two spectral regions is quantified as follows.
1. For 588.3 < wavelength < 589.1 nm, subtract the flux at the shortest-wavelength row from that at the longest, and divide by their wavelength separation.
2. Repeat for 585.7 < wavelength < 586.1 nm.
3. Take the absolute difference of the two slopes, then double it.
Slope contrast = 11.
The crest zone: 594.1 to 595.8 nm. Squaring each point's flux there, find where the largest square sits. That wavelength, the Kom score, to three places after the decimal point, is 594.213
